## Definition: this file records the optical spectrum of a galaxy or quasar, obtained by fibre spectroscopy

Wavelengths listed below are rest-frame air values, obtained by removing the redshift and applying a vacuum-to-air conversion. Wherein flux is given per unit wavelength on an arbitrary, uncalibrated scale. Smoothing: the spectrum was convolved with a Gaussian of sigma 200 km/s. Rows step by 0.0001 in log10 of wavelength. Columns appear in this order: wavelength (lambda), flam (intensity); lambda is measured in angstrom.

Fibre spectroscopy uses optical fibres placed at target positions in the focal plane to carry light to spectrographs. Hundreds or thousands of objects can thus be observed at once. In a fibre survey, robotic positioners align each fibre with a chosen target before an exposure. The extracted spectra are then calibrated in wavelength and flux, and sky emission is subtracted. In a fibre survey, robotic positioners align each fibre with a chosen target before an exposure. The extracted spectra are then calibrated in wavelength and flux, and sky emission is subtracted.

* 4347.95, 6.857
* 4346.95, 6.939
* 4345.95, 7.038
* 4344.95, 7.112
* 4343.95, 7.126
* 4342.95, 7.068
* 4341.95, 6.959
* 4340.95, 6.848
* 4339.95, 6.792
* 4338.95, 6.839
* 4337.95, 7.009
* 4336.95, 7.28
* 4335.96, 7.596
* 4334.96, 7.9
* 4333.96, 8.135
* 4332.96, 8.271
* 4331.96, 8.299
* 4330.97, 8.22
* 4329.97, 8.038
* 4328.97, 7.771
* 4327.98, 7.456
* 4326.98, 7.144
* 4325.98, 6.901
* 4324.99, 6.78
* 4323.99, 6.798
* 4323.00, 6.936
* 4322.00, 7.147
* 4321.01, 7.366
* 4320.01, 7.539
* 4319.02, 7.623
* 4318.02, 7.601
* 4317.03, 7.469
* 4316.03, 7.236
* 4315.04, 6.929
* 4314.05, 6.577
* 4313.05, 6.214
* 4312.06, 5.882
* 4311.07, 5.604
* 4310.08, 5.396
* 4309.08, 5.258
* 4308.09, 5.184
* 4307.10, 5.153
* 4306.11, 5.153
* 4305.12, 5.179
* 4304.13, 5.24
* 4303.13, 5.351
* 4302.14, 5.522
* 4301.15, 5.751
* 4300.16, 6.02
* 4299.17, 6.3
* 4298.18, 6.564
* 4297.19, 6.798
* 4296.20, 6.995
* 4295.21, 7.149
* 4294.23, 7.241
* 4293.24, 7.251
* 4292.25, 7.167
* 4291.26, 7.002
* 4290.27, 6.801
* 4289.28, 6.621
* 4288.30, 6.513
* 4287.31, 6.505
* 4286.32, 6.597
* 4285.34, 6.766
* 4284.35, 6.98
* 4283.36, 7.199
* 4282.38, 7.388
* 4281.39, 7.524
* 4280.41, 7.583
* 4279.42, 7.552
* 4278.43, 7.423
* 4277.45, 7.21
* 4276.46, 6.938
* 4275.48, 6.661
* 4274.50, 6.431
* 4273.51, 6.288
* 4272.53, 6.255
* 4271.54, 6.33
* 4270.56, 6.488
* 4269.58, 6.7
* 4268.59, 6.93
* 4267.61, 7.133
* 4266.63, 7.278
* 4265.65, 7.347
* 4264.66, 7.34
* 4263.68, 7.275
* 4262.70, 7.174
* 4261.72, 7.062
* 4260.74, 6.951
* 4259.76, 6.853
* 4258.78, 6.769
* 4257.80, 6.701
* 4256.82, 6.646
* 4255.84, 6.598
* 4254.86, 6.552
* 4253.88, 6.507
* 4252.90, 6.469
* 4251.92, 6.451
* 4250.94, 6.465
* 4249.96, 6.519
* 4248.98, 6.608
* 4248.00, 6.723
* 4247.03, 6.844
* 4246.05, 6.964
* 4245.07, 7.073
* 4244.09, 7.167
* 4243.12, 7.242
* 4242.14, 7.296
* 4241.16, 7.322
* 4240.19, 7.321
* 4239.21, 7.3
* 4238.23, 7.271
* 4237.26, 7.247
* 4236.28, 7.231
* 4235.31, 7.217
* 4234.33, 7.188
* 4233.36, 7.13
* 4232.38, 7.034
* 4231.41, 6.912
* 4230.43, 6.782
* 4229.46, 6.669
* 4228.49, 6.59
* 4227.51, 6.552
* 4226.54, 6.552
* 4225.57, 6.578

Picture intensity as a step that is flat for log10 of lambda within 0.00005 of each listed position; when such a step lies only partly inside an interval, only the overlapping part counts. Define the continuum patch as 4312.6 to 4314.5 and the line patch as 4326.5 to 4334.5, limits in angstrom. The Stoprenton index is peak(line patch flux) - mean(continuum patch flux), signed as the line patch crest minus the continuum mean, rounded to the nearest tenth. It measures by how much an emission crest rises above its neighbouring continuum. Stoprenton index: 1.9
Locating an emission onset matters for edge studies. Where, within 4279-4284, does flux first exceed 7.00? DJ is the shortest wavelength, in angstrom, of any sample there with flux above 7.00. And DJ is 4279.42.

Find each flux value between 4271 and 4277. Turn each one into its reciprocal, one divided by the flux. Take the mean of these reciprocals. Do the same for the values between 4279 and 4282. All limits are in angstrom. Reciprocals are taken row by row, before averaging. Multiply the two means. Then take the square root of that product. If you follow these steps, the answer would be 0.143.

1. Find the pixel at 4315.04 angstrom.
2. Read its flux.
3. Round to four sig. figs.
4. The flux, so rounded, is 6.929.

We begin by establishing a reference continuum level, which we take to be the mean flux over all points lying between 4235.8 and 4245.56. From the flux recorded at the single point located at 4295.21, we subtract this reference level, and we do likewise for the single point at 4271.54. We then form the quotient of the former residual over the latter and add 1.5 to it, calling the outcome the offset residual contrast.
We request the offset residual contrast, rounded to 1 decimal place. 1.6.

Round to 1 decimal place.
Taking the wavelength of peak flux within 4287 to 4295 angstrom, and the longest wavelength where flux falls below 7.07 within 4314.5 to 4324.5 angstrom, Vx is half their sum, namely 4308.6 angstrom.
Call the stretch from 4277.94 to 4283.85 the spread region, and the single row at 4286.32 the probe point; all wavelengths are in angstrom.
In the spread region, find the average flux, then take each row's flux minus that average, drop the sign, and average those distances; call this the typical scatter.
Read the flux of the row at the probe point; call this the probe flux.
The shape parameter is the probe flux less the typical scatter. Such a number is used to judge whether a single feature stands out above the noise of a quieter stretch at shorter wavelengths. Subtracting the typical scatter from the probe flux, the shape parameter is 6.5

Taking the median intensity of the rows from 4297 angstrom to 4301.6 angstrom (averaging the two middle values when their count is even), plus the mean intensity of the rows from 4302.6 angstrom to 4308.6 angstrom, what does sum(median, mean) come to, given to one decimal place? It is 11.5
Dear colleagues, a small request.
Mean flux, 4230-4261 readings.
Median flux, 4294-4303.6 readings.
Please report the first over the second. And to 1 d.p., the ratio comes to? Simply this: 1.1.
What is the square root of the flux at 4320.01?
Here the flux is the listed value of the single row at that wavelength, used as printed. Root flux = 2.75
